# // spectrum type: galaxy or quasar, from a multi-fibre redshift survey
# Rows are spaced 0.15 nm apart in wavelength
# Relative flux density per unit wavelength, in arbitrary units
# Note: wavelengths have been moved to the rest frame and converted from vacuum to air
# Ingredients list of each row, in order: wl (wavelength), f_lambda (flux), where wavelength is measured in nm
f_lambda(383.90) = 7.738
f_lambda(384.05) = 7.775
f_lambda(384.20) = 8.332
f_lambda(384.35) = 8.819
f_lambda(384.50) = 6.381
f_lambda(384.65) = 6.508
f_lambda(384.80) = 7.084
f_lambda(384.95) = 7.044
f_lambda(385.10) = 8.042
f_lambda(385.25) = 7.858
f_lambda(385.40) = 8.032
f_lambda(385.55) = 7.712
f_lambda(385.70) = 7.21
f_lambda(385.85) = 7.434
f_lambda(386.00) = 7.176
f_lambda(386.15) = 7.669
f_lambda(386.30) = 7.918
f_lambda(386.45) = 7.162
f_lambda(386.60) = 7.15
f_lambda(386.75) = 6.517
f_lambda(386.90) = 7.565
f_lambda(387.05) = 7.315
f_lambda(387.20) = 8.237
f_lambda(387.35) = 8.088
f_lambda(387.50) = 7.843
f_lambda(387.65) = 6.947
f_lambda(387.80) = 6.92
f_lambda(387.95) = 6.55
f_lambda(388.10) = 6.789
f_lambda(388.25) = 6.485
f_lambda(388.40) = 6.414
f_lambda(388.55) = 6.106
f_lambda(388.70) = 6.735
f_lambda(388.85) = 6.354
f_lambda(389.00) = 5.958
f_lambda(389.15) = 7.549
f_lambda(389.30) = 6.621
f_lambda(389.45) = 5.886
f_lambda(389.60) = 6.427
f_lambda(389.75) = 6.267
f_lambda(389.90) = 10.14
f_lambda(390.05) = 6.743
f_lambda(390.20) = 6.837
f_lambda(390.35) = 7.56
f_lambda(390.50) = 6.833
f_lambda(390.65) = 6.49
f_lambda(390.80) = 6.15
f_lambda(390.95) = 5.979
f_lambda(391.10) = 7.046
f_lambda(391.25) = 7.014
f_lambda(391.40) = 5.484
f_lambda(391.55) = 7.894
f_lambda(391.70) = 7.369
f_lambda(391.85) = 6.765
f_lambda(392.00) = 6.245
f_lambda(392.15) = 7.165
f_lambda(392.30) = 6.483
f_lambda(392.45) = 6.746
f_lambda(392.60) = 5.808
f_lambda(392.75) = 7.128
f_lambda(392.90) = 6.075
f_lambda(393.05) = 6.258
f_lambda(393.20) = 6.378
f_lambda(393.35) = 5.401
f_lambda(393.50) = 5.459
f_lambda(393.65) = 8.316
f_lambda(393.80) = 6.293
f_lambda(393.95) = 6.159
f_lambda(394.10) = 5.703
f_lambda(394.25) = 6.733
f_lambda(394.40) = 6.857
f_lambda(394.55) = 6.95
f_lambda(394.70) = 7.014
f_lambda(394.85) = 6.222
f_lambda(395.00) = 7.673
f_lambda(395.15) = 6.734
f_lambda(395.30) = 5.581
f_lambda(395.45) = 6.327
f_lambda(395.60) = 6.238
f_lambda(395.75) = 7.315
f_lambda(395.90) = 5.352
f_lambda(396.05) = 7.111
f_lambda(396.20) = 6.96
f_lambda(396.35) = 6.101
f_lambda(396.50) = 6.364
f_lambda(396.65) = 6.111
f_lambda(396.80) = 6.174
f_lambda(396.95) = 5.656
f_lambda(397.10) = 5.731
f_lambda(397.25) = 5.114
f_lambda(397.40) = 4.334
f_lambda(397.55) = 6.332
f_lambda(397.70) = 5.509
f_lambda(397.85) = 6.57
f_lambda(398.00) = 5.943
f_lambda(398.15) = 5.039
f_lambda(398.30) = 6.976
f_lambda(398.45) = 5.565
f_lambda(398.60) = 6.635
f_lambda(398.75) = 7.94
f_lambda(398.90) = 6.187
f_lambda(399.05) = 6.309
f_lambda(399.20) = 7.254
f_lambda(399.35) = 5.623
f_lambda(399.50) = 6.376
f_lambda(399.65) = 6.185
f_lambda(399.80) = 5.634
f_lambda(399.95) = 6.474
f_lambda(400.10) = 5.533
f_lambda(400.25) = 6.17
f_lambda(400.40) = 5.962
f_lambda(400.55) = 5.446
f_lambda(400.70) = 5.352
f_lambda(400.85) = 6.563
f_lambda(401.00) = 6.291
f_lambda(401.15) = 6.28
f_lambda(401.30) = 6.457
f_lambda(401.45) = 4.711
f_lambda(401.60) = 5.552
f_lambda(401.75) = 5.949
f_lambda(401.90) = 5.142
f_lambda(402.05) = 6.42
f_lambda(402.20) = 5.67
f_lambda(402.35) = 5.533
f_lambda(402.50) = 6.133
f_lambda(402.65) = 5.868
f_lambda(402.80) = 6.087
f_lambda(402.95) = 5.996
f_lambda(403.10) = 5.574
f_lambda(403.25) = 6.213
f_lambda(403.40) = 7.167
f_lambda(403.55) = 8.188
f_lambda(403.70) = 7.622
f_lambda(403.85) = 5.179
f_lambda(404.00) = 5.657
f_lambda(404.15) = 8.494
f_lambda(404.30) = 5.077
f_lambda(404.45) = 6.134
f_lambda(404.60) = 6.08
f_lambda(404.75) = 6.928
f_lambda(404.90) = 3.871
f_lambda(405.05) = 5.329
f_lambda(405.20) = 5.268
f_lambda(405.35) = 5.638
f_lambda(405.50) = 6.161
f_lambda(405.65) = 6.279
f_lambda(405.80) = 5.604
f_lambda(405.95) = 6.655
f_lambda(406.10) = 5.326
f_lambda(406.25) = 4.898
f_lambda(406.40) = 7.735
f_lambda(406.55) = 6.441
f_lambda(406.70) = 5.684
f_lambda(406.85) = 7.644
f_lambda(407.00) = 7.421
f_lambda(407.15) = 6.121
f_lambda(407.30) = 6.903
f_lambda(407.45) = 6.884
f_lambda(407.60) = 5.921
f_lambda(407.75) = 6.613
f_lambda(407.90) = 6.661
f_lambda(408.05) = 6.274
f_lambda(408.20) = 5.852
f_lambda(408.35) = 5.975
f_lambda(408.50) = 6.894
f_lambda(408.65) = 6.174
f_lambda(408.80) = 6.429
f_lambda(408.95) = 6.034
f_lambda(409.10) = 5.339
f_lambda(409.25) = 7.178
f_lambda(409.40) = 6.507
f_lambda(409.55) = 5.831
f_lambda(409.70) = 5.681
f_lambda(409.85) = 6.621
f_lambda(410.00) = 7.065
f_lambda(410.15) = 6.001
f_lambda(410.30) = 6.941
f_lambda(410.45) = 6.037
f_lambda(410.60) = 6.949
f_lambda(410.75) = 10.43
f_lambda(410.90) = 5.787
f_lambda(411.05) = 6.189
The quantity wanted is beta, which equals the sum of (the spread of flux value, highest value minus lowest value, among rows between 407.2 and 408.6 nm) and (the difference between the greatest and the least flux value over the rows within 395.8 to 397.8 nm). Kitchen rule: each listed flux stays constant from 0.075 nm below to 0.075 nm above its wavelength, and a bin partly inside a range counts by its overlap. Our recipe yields 3.8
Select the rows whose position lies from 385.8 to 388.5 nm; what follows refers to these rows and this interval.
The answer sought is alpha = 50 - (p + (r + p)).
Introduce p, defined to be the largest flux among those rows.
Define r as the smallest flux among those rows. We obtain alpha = 27.1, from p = 8.237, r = 6.414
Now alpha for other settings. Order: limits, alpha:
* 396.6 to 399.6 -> 29.8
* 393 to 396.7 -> 28.0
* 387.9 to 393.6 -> 24.3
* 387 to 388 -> 27.0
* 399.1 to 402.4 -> 30.8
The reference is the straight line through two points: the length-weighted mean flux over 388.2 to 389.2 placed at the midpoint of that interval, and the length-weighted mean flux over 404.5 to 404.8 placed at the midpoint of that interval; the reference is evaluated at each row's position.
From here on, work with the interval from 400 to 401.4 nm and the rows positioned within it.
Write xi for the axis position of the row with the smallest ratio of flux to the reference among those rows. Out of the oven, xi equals 400.70 nm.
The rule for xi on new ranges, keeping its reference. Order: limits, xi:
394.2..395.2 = 394.85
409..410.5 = 409.10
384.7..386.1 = 384.95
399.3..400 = 399.35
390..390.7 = 390.65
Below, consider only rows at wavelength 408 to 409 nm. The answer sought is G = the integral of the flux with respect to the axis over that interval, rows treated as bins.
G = 6.2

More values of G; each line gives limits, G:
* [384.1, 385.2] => 8.2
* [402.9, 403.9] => 6.6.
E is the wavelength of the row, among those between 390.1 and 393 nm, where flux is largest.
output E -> 391.55 nm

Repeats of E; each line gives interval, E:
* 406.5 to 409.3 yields 406.85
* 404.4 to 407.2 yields 406.40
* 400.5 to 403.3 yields 400.85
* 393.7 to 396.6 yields 395.00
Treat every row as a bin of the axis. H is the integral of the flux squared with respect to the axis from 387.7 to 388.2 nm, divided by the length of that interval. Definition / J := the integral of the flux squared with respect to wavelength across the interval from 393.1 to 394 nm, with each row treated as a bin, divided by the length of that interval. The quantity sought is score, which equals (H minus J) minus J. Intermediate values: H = 46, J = 41.1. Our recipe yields -37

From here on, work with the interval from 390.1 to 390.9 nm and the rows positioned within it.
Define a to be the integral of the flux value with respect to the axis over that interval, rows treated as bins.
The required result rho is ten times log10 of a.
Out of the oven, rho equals 7.3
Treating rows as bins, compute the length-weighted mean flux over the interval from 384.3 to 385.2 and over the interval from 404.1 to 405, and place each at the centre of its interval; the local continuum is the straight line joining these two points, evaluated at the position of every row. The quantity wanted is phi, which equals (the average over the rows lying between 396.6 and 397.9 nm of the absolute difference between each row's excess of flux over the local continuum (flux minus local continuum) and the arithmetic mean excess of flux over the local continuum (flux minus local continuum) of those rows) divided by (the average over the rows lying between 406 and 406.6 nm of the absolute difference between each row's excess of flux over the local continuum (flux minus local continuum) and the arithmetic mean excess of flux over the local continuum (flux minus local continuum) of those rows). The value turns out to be 0.51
